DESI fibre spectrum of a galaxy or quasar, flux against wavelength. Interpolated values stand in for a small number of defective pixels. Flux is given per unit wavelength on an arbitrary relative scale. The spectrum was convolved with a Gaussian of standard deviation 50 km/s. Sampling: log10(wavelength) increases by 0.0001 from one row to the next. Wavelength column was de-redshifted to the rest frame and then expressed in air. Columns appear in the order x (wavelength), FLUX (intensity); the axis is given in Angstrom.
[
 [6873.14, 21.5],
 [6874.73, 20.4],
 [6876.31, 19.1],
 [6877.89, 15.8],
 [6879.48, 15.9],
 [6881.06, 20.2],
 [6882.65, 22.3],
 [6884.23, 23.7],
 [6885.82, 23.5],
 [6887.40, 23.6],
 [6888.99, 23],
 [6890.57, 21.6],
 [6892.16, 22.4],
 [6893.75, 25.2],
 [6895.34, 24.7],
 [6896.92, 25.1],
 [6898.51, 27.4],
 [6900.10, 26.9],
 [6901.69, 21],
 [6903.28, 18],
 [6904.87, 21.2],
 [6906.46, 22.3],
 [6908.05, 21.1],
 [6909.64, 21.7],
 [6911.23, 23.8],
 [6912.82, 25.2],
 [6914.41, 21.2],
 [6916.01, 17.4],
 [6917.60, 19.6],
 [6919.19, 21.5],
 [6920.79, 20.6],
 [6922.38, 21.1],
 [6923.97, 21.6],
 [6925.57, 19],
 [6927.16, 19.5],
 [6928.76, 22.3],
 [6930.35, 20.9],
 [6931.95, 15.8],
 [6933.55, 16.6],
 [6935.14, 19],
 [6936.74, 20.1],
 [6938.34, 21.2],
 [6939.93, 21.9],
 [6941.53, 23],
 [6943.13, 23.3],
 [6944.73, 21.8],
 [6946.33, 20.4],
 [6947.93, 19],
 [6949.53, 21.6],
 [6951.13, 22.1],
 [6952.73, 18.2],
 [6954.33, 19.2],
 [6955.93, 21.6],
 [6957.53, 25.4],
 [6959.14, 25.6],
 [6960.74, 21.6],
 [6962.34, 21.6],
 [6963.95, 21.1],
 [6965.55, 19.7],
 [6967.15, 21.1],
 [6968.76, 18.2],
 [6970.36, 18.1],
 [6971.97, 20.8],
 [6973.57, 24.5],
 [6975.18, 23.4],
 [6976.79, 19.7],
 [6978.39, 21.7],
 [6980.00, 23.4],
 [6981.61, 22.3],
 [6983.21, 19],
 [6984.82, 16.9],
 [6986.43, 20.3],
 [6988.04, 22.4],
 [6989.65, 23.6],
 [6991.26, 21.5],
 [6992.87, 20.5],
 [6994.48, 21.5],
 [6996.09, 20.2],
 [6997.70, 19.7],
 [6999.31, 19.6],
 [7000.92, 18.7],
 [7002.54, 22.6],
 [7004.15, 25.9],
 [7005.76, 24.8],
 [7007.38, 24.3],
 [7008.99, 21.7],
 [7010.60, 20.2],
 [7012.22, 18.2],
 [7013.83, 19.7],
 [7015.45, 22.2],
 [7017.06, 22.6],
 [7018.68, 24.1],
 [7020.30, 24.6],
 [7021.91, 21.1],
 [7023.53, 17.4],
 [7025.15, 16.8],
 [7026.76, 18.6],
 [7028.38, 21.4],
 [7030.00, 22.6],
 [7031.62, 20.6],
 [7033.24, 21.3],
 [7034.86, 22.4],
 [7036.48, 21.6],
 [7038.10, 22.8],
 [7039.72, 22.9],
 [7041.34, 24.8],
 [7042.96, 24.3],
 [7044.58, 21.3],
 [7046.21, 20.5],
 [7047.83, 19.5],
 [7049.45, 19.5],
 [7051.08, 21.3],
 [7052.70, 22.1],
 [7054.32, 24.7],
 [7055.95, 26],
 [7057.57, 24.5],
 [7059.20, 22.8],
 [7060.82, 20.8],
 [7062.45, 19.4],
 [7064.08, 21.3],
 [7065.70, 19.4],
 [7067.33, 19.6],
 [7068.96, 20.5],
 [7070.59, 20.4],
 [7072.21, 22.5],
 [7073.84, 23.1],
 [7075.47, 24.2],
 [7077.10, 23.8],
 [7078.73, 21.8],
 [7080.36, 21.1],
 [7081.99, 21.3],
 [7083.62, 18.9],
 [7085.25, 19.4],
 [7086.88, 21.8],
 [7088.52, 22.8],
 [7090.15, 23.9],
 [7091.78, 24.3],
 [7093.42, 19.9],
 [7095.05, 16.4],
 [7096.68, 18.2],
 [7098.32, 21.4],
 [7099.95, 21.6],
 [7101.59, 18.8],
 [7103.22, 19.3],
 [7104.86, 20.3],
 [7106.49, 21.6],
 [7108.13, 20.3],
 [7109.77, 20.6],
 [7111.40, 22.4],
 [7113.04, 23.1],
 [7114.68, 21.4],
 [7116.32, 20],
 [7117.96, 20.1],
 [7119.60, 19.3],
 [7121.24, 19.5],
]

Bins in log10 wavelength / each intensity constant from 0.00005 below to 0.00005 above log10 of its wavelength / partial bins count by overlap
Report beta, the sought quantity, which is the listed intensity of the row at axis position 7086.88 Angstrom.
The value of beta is 21.8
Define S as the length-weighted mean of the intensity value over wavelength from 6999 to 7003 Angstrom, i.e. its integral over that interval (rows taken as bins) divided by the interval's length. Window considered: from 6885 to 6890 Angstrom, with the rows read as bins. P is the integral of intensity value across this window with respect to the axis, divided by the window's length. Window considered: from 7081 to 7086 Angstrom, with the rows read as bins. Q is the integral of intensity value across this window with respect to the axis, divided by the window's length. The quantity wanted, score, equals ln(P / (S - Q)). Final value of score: 4.61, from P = 23.3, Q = 19.9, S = 20.2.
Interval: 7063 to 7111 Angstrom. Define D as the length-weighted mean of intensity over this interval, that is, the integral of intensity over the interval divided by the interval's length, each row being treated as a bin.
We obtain 21.0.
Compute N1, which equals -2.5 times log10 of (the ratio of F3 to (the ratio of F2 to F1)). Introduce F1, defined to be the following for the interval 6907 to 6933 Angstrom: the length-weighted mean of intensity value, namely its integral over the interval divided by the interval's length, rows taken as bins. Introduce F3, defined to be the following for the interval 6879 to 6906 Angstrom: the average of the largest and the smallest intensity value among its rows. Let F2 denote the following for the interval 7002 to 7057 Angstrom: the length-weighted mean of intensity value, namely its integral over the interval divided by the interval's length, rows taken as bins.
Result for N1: -3.28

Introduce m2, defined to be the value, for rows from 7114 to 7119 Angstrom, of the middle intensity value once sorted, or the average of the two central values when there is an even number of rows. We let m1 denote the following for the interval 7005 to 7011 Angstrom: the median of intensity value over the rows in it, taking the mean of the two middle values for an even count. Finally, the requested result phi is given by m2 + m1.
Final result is 43.1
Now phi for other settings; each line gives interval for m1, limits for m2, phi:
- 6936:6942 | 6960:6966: 42.9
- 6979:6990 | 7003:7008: 47.1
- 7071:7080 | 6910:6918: 44.3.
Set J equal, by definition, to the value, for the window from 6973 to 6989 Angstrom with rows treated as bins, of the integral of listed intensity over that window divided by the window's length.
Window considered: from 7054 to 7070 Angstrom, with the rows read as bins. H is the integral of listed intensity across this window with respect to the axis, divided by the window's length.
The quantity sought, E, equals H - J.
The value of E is 0.5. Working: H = 21.8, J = 21.3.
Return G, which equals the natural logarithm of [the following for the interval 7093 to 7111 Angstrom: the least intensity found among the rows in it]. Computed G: 2.80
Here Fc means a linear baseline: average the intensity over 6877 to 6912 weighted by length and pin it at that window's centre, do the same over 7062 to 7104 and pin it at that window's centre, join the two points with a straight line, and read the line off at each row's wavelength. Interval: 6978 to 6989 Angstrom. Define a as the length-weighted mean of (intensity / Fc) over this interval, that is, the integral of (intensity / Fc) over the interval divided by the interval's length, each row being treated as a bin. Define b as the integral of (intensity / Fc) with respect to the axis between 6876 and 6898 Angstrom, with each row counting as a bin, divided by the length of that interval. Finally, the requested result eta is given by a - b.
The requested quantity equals -0.02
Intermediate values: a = 0.96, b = 0.99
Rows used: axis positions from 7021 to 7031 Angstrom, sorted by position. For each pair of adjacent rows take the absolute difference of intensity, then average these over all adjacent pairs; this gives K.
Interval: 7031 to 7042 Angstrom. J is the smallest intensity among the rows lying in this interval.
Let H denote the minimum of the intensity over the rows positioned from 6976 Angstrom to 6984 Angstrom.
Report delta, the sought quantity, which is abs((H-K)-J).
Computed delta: 3.6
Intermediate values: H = 19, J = 20.6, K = 2.0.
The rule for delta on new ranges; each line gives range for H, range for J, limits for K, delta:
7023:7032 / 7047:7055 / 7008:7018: 4.3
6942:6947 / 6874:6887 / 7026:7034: 2.9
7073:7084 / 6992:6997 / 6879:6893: 2.7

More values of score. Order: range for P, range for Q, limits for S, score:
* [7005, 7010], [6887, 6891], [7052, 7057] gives 2.70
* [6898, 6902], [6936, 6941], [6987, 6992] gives 3.05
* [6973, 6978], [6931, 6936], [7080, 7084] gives 1.92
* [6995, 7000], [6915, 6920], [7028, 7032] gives 2.25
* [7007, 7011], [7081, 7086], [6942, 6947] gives 2.40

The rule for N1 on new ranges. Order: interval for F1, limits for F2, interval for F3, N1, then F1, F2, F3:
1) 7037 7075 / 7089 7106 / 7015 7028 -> -3.36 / 21.9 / 20.5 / 20.70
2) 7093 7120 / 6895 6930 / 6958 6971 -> -3.27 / 20.3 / 21.9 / 21.85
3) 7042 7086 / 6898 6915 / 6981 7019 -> -3.28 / 21.6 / 22.7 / 21.40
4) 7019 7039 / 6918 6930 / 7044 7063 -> -3.40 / 21.0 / 20.8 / 22.70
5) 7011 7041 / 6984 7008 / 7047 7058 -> -3.38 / 21.2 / 21.5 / 22.75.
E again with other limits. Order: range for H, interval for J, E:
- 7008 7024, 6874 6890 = 0.5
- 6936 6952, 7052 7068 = -0.6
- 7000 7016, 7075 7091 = -0.1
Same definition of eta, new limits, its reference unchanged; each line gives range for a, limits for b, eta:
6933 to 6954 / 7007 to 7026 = -0.04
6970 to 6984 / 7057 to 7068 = 0.00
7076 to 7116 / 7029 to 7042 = -0.04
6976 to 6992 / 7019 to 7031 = 0.01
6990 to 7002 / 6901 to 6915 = -0.03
